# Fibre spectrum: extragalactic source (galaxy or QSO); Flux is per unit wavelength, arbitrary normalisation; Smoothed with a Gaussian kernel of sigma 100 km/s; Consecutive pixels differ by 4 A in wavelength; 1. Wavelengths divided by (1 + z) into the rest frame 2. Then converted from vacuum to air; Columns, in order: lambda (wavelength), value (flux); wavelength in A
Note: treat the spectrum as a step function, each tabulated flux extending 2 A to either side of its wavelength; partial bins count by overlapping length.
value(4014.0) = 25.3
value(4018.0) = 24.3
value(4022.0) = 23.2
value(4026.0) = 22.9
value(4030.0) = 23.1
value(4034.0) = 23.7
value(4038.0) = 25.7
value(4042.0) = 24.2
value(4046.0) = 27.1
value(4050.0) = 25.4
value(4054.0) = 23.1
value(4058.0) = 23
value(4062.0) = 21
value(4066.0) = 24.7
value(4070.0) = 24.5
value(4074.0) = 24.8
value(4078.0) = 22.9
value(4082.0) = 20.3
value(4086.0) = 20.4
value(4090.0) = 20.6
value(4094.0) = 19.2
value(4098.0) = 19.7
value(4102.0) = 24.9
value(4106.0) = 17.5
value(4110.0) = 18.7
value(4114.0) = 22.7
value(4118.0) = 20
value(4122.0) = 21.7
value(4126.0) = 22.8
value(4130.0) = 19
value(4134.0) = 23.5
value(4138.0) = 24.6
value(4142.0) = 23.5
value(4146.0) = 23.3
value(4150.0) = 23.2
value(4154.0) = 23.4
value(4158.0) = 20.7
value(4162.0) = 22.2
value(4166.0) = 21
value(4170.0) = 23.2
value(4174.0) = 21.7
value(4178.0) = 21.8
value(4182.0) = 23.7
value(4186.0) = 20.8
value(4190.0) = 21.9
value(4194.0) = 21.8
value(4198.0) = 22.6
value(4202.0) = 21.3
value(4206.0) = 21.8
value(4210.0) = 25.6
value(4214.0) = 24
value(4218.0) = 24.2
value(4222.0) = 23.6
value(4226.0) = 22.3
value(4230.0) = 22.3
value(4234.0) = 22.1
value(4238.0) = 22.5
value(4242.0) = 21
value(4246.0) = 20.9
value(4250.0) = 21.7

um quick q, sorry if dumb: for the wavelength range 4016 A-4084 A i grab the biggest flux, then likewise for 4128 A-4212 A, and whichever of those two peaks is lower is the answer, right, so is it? 25.6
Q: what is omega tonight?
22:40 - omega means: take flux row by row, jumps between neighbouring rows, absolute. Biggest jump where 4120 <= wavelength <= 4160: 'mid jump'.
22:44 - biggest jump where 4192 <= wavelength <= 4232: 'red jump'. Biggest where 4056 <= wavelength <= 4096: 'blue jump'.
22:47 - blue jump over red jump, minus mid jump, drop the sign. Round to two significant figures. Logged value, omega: 3.5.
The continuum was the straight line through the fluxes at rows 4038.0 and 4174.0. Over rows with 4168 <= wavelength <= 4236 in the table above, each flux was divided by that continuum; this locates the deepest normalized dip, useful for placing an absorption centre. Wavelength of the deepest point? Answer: 4186.0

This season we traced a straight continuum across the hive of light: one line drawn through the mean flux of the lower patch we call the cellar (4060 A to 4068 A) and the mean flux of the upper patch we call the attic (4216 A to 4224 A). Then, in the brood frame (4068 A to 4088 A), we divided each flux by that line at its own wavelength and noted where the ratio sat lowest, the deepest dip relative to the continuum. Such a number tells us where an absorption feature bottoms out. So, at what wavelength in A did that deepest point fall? 4082.0 A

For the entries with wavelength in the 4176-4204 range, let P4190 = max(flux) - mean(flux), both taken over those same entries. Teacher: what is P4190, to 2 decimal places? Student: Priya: 1.71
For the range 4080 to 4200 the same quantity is 3.22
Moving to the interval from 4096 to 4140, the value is 3.53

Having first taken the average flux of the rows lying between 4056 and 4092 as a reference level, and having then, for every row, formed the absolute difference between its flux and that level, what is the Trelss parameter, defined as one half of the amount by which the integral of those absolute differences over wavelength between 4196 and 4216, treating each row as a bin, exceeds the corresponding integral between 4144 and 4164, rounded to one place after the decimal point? 4.2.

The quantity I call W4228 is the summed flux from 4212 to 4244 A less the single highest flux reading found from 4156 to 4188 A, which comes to 158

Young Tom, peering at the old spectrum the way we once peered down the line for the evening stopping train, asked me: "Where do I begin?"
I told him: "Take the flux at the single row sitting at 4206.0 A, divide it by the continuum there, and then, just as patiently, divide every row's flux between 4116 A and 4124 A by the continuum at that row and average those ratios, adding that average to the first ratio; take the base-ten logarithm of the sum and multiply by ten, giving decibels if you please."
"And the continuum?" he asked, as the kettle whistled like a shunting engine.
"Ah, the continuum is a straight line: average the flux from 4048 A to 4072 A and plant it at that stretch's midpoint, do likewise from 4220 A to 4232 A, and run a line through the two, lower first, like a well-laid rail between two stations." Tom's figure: 2.67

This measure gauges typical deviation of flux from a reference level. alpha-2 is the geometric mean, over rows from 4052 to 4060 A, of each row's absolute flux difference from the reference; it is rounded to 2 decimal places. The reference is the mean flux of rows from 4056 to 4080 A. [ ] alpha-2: 0.43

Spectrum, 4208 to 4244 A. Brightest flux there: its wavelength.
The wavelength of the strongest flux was 4210.0 A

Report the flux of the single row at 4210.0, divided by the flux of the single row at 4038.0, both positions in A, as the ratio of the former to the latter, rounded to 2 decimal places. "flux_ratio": 1.00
